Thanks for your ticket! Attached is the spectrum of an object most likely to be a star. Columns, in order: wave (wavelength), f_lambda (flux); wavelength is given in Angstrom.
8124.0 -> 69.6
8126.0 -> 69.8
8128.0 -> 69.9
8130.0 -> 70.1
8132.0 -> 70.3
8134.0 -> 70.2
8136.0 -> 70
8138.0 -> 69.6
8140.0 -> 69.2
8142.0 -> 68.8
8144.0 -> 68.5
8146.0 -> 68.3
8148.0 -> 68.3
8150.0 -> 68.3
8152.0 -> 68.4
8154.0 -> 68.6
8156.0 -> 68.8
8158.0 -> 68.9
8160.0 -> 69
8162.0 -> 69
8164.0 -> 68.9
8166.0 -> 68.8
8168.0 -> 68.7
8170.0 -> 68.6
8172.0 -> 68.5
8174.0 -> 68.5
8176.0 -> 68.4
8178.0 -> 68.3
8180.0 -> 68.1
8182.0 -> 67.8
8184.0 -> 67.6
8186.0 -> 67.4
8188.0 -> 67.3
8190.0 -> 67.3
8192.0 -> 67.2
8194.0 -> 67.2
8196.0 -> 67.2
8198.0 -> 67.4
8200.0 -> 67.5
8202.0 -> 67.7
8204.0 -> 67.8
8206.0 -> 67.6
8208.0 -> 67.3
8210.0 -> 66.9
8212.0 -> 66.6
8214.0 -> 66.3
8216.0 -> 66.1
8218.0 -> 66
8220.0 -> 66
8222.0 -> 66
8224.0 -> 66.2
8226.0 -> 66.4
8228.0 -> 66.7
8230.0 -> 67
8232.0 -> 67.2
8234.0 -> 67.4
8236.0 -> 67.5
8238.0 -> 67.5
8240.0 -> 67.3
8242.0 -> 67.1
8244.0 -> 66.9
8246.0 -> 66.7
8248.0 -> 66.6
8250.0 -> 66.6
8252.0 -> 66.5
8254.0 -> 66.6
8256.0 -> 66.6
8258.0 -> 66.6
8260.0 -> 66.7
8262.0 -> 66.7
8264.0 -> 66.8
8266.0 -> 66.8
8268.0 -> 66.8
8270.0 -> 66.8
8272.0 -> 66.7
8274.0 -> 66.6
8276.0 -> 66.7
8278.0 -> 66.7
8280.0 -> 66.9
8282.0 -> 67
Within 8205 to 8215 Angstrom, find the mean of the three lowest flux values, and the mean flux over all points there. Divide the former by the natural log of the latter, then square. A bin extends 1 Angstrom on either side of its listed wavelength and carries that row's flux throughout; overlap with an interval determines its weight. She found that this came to 251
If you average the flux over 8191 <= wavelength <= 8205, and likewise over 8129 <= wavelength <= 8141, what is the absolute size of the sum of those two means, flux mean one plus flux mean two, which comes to 137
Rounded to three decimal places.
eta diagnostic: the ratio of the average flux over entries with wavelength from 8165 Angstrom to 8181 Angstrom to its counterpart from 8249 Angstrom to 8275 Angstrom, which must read 1.027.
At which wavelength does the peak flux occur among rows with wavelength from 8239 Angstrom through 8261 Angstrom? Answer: 8240.0 Angstrom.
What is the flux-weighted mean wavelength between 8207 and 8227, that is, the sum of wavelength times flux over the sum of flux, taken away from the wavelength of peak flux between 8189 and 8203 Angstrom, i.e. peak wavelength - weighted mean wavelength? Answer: -15.0 Angstrom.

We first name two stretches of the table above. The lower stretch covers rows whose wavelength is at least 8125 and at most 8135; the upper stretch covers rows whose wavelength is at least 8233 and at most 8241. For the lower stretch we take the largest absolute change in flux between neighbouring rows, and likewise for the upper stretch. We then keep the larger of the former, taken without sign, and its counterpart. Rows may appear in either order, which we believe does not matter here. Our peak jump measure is 0.20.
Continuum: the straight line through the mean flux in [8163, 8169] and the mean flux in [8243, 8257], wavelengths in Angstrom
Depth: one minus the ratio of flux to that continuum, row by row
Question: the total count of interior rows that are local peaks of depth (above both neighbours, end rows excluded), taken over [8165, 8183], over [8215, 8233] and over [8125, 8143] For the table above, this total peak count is 2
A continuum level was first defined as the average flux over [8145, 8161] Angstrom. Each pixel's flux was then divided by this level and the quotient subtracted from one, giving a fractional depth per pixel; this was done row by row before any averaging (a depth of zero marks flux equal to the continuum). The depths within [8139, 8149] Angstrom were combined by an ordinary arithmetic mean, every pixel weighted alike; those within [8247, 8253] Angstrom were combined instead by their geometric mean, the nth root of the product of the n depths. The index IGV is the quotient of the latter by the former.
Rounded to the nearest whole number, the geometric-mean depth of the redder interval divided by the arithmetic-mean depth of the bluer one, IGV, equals -45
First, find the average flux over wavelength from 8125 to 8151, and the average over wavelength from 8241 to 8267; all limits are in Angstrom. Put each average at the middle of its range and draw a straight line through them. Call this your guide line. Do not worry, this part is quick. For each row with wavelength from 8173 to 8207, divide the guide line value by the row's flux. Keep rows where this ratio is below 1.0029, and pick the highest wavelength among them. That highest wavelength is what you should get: 8206.0 Angstrom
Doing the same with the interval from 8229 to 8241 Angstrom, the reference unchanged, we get 8240.0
